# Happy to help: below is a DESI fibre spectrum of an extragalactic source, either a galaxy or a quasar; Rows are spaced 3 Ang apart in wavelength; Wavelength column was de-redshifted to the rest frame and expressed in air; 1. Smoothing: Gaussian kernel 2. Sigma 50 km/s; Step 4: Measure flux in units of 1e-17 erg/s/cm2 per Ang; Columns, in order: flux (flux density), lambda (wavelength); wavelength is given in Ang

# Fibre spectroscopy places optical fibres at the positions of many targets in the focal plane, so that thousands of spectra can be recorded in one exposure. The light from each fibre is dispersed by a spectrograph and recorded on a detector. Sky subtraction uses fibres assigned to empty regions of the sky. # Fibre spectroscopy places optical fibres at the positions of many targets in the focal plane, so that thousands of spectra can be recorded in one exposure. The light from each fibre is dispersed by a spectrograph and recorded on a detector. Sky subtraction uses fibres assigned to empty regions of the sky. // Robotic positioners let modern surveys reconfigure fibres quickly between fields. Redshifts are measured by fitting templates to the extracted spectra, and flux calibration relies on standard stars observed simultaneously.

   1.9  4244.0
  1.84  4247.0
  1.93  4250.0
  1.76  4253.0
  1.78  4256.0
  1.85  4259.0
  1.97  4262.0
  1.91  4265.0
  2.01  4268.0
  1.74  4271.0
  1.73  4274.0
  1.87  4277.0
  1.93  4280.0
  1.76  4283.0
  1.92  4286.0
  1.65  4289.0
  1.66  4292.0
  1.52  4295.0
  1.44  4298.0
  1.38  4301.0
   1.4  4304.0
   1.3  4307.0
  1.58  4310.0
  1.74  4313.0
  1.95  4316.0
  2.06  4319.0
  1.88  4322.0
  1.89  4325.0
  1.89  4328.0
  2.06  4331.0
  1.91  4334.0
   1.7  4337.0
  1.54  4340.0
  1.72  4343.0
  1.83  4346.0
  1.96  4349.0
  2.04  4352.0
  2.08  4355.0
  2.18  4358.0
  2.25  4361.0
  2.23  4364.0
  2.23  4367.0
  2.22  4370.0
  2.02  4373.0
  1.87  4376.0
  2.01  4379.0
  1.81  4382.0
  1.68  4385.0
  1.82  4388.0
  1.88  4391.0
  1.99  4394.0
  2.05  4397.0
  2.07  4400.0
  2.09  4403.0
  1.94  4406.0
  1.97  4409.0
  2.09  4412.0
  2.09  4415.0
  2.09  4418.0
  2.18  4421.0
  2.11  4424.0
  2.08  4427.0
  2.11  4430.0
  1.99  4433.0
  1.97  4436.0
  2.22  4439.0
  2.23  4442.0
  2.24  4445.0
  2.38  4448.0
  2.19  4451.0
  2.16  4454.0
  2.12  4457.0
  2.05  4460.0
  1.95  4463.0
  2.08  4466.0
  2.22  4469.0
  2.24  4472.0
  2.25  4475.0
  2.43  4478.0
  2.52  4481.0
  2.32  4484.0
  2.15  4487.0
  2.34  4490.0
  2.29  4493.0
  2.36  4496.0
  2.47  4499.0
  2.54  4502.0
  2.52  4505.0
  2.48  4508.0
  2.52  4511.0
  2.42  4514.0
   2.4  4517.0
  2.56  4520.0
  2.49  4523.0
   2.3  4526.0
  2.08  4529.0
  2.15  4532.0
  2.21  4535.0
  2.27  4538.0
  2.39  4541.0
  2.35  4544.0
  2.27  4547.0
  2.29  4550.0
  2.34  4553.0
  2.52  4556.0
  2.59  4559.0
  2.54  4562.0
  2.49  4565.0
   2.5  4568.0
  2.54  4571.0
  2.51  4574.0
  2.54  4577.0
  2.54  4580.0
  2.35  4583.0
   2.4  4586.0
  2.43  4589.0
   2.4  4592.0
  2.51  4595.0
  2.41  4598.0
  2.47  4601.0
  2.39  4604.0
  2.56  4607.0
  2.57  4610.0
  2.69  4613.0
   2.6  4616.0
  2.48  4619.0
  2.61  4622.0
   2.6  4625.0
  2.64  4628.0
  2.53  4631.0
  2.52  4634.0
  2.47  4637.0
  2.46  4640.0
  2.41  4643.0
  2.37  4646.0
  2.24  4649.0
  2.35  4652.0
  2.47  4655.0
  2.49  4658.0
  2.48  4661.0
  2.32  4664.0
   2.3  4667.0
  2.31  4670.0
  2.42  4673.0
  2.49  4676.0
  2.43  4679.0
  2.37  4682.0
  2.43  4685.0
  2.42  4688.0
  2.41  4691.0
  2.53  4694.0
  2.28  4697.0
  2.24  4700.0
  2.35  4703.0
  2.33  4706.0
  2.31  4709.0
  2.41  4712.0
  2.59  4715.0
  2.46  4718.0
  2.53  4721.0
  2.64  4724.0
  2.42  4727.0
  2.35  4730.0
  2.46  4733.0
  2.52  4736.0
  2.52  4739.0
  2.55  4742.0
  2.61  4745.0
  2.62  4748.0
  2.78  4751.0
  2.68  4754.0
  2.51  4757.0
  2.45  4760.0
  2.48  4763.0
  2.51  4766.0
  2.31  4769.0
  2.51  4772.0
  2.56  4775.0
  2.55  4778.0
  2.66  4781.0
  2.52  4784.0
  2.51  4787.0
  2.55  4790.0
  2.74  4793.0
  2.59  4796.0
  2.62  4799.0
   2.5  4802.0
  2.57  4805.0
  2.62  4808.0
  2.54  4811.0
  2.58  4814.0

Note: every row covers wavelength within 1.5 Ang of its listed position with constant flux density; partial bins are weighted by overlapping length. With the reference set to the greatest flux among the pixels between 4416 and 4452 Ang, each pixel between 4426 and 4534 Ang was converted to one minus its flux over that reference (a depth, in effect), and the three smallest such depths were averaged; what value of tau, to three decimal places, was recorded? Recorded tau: -0.067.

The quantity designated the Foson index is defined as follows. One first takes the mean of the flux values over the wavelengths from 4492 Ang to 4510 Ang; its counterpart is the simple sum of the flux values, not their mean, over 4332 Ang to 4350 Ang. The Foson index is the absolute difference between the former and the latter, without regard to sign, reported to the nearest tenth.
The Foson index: 8.2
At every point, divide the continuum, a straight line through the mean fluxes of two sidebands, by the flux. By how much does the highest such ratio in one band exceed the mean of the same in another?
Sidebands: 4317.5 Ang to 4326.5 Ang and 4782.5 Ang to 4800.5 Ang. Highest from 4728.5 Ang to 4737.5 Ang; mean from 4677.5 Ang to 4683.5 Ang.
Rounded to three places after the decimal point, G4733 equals 0.050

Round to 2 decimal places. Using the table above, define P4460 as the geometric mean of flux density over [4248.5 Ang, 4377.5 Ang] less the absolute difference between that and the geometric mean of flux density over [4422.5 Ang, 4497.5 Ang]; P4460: 1.46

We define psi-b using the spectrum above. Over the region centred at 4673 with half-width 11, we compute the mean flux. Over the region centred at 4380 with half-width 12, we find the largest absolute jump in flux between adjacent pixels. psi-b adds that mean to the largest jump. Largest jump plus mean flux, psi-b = 2.58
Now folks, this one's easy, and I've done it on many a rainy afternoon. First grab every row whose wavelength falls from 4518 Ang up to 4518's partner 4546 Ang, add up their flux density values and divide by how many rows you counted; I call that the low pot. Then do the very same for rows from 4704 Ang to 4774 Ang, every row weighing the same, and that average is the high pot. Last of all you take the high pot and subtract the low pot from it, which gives 0.19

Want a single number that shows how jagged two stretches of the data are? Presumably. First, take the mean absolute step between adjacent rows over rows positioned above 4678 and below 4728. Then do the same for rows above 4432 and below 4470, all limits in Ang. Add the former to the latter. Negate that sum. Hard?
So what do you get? -0.189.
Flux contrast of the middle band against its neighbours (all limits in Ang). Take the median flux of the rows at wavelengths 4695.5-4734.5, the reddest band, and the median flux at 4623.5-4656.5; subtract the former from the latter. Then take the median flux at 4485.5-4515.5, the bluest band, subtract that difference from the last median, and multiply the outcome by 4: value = 9.5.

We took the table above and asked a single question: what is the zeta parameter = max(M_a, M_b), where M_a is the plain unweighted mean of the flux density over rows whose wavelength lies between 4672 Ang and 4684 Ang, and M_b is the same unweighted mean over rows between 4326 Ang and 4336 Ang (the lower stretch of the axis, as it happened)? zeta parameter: 2.4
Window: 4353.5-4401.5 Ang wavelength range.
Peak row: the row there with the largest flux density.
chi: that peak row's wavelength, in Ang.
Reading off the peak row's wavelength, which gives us 4361.0 Ang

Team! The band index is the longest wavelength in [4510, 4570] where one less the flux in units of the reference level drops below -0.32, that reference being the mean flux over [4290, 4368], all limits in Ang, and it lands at 4568.0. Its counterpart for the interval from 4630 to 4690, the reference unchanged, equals 4688.0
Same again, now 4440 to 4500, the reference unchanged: 4499.0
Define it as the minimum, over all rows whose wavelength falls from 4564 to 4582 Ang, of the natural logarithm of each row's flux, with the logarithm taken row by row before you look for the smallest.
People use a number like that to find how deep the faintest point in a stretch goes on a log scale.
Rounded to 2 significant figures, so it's 0.91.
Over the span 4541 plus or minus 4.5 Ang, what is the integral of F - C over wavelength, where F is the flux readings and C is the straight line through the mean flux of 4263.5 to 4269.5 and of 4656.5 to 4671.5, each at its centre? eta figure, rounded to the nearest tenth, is 0.8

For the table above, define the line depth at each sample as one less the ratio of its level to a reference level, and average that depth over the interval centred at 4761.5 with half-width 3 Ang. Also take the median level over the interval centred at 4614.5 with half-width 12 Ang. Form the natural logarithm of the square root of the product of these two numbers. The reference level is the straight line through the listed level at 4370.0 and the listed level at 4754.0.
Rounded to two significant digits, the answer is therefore -0.77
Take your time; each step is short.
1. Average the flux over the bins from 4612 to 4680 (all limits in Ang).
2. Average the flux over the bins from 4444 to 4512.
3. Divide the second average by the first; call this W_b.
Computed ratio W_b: 0.932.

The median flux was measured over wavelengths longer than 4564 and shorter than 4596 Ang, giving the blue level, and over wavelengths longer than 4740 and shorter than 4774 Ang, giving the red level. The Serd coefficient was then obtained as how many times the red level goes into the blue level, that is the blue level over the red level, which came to 1.00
